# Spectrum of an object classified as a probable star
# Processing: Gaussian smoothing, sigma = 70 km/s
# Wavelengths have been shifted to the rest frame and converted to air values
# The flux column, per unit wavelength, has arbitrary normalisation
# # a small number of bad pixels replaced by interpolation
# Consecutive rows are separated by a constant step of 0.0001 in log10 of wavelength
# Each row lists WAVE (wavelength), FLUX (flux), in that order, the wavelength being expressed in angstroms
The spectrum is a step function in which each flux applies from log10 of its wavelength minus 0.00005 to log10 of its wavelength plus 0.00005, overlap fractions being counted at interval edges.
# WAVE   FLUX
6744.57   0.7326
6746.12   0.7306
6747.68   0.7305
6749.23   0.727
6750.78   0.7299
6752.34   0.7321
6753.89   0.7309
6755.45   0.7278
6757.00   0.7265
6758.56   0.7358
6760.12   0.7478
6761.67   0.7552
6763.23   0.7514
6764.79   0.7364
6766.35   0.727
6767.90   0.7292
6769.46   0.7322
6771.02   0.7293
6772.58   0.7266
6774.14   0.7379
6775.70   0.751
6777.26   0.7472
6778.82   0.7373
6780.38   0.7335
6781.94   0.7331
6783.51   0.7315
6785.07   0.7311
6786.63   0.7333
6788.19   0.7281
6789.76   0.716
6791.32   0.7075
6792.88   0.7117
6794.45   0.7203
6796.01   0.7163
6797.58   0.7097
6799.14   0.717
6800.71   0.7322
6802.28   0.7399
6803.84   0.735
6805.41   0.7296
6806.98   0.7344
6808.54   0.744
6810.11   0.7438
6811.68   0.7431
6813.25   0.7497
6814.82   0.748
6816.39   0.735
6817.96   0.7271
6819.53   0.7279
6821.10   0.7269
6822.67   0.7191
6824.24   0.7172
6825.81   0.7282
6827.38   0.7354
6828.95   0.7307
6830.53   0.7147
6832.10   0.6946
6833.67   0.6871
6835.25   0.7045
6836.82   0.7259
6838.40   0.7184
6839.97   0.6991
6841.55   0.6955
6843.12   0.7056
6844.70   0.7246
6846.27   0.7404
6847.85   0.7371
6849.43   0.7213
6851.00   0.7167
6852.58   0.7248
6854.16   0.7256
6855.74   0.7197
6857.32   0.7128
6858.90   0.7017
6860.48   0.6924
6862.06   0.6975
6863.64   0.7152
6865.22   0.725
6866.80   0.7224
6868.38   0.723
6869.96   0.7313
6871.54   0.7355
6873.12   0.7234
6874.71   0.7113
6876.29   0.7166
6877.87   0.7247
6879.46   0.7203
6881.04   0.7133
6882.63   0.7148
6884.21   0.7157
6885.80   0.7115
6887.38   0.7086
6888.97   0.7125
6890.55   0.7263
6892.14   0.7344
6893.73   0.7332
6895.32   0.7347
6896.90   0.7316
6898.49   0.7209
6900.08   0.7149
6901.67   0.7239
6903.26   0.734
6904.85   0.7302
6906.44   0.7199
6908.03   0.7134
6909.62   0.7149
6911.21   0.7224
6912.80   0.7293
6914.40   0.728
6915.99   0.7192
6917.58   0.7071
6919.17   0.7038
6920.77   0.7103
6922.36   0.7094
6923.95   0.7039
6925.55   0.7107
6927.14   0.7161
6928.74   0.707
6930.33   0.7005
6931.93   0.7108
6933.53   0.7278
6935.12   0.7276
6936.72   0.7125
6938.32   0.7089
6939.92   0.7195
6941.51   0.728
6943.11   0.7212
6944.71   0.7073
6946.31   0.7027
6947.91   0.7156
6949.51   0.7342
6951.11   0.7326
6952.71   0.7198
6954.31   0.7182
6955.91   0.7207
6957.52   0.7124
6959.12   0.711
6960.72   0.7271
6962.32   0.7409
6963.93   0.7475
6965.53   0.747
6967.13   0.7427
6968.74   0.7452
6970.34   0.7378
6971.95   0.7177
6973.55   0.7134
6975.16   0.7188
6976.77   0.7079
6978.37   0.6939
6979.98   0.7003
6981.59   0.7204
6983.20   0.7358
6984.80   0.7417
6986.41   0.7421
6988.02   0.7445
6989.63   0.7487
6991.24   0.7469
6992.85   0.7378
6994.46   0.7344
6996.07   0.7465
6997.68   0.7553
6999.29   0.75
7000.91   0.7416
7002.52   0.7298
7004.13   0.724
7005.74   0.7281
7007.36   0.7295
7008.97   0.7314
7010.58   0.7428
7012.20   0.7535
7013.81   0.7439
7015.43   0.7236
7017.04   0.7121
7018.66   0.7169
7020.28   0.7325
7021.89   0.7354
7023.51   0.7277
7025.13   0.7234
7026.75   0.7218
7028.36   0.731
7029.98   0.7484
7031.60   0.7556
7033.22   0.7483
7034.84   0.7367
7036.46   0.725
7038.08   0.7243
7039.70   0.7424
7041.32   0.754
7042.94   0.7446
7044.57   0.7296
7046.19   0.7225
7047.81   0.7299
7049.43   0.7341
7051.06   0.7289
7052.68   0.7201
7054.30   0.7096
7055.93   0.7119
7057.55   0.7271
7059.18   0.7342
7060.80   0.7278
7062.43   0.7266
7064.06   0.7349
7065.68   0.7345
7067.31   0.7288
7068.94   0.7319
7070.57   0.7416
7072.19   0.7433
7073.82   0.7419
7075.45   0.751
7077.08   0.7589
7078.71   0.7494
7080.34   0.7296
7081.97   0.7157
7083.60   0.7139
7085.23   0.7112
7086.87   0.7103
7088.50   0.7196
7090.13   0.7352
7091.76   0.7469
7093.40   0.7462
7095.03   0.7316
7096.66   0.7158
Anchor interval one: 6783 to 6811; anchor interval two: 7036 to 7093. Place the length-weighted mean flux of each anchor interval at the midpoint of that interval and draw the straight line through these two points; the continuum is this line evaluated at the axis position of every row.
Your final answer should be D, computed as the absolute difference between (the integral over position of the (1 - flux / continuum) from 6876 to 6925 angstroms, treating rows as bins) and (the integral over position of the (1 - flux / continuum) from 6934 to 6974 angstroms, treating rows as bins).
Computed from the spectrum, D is 0.35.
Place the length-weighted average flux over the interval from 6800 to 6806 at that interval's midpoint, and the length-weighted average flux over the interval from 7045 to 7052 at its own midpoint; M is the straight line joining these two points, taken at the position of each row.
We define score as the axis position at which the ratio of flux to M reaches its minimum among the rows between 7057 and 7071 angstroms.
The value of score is 7062.43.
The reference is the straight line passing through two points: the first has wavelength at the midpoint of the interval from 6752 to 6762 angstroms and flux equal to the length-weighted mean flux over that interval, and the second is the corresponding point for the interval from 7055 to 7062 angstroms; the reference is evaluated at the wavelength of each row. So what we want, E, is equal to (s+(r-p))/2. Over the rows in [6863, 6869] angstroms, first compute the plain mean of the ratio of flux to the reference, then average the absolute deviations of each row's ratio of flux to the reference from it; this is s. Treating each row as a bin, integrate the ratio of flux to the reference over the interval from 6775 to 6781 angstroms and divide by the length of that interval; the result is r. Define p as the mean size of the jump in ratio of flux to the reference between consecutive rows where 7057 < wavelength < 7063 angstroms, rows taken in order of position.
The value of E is 0.504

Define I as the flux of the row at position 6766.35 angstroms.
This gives 0.727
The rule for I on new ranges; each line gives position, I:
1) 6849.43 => 0.7213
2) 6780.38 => 0.7335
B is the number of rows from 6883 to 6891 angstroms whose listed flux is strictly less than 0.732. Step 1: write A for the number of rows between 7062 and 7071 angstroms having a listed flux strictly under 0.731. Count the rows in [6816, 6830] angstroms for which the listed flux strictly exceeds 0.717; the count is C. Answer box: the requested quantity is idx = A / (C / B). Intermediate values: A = 2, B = 5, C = 9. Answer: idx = 1.1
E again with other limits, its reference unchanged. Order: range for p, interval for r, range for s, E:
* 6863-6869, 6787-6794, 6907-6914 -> 0.489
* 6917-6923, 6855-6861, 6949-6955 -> 0.485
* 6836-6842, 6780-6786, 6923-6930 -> 0.494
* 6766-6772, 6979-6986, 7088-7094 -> 0.503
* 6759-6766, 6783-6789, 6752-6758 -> 0.493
